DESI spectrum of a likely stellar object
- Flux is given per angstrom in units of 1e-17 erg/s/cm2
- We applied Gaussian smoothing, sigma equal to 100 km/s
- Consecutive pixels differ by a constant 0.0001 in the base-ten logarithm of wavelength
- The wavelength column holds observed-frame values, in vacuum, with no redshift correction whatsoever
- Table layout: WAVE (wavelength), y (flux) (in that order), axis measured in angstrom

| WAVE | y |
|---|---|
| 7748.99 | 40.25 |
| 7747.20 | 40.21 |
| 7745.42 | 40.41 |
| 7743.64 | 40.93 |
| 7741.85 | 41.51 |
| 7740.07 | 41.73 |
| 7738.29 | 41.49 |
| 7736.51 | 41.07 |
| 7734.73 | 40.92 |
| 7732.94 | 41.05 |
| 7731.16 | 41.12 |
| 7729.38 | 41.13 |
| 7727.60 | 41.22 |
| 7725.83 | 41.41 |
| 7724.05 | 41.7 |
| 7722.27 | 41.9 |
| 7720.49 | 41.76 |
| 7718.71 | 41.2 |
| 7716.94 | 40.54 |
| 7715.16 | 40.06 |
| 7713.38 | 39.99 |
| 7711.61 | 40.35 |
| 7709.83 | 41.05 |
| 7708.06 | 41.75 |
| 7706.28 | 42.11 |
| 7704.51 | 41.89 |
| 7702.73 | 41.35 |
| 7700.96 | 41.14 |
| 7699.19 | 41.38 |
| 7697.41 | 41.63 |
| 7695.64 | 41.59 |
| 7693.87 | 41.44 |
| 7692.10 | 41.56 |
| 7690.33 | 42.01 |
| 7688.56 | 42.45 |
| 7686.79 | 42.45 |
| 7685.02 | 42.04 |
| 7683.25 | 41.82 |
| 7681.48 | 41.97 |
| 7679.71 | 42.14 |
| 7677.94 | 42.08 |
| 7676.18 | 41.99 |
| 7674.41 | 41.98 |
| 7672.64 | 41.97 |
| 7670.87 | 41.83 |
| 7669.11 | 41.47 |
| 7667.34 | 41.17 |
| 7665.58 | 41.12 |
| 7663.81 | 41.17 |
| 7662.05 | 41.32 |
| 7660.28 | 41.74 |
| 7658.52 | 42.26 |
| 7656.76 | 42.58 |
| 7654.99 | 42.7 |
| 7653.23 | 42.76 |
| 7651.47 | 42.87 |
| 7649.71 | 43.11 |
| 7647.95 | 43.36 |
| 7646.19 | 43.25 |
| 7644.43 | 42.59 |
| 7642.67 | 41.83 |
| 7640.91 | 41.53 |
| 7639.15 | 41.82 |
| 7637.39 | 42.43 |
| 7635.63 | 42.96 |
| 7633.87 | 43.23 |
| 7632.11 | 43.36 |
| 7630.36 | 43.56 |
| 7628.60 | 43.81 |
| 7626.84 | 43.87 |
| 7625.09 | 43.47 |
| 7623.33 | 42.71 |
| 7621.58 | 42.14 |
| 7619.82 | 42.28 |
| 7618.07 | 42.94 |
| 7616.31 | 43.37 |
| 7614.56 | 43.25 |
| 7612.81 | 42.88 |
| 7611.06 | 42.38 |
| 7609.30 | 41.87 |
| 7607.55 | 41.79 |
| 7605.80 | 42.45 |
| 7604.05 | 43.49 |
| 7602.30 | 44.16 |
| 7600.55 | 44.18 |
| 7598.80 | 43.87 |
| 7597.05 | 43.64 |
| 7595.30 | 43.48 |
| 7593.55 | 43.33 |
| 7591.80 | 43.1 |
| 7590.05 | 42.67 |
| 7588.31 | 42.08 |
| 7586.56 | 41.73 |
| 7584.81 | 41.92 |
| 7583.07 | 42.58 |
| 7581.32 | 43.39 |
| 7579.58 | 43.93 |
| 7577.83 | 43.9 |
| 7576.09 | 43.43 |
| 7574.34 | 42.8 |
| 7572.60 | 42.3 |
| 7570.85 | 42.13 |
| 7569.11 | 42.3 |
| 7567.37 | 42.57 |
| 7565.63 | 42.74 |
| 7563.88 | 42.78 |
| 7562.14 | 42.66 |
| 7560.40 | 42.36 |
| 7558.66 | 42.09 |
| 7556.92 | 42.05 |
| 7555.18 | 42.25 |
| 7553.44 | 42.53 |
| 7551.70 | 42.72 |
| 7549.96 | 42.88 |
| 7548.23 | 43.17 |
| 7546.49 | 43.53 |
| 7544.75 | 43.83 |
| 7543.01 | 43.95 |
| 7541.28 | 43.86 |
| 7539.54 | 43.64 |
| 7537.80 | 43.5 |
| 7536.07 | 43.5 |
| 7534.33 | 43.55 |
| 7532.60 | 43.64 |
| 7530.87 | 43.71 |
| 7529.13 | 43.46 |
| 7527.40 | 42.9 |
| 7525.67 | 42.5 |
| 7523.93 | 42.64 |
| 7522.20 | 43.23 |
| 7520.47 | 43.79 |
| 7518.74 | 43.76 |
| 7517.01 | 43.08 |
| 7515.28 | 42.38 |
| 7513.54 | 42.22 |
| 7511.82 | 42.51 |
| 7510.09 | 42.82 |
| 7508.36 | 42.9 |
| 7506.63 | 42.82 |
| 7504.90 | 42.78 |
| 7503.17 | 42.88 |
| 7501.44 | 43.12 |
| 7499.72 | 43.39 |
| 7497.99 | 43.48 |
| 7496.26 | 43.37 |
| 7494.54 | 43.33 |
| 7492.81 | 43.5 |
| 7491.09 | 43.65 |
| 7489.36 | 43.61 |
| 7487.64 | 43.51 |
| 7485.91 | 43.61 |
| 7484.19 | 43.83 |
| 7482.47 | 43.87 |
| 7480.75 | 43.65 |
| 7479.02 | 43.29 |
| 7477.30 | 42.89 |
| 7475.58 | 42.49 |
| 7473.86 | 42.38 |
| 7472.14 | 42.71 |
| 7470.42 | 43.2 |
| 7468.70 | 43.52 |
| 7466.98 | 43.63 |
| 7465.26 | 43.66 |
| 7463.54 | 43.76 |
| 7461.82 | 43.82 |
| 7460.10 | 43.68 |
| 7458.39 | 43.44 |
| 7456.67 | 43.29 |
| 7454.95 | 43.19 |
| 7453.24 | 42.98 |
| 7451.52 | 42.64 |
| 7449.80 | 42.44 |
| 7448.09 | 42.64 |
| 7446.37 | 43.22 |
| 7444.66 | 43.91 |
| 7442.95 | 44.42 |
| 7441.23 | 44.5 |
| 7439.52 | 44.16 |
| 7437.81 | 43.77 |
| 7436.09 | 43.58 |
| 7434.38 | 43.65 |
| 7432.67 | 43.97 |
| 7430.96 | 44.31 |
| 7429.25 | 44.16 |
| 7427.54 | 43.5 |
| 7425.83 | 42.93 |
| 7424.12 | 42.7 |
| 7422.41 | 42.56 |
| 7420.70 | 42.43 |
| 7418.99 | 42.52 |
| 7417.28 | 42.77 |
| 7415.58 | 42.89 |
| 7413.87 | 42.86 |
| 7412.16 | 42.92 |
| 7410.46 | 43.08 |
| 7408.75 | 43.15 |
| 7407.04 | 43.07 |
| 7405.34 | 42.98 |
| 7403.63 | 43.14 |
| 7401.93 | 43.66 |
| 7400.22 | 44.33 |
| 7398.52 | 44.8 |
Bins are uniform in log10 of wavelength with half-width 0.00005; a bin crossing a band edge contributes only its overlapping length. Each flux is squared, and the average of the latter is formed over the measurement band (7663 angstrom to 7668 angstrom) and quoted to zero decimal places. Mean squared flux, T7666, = 1694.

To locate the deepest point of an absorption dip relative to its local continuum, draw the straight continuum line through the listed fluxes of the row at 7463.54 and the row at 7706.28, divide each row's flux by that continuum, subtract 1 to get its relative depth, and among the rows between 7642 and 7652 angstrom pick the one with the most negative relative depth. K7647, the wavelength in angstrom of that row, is 7642.67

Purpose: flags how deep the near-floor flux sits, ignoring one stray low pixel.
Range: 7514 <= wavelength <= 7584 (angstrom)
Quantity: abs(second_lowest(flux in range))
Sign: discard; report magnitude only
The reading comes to 42.1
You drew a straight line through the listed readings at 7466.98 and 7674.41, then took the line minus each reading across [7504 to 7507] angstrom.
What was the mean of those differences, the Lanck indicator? 0.52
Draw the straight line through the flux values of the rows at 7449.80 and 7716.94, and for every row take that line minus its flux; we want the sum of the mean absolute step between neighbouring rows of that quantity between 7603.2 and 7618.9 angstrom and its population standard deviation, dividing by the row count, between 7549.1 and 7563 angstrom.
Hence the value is 0.74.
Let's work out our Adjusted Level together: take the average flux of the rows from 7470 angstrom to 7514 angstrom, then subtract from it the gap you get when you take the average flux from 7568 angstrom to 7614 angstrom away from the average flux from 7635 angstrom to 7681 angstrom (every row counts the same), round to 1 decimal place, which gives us 43.9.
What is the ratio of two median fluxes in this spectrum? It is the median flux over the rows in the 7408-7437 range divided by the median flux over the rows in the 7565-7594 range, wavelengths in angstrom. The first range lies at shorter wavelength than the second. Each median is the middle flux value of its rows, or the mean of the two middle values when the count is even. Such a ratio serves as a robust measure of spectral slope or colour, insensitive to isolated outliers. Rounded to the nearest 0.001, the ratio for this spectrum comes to 1.006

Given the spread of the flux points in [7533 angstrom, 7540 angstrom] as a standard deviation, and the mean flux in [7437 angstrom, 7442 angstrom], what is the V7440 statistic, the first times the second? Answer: 3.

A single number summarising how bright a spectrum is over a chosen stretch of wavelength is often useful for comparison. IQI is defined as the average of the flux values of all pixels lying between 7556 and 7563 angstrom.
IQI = 42.3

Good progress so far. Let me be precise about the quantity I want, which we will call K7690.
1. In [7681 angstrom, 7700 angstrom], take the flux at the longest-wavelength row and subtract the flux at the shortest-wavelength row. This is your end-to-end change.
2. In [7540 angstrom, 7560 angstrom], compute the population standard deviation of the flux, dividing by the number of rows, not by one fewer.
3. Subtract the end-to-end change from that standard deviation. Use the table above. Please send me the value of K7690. 1.3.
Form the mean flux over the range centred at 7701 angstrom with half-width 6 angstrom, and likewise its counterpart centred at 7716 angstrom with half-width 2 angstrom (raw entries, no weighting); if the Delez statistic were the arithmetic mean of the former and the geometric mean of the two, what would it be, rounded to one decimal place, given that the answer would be 41.3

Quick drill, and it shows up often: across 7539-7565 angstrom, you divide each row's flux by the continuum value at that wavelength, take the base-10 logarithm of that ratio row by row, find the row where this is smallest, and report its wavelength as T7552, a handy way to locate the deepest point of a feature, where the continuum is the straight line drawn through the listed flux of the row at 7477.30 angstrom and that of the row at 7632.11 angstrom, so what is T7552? 7556.92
